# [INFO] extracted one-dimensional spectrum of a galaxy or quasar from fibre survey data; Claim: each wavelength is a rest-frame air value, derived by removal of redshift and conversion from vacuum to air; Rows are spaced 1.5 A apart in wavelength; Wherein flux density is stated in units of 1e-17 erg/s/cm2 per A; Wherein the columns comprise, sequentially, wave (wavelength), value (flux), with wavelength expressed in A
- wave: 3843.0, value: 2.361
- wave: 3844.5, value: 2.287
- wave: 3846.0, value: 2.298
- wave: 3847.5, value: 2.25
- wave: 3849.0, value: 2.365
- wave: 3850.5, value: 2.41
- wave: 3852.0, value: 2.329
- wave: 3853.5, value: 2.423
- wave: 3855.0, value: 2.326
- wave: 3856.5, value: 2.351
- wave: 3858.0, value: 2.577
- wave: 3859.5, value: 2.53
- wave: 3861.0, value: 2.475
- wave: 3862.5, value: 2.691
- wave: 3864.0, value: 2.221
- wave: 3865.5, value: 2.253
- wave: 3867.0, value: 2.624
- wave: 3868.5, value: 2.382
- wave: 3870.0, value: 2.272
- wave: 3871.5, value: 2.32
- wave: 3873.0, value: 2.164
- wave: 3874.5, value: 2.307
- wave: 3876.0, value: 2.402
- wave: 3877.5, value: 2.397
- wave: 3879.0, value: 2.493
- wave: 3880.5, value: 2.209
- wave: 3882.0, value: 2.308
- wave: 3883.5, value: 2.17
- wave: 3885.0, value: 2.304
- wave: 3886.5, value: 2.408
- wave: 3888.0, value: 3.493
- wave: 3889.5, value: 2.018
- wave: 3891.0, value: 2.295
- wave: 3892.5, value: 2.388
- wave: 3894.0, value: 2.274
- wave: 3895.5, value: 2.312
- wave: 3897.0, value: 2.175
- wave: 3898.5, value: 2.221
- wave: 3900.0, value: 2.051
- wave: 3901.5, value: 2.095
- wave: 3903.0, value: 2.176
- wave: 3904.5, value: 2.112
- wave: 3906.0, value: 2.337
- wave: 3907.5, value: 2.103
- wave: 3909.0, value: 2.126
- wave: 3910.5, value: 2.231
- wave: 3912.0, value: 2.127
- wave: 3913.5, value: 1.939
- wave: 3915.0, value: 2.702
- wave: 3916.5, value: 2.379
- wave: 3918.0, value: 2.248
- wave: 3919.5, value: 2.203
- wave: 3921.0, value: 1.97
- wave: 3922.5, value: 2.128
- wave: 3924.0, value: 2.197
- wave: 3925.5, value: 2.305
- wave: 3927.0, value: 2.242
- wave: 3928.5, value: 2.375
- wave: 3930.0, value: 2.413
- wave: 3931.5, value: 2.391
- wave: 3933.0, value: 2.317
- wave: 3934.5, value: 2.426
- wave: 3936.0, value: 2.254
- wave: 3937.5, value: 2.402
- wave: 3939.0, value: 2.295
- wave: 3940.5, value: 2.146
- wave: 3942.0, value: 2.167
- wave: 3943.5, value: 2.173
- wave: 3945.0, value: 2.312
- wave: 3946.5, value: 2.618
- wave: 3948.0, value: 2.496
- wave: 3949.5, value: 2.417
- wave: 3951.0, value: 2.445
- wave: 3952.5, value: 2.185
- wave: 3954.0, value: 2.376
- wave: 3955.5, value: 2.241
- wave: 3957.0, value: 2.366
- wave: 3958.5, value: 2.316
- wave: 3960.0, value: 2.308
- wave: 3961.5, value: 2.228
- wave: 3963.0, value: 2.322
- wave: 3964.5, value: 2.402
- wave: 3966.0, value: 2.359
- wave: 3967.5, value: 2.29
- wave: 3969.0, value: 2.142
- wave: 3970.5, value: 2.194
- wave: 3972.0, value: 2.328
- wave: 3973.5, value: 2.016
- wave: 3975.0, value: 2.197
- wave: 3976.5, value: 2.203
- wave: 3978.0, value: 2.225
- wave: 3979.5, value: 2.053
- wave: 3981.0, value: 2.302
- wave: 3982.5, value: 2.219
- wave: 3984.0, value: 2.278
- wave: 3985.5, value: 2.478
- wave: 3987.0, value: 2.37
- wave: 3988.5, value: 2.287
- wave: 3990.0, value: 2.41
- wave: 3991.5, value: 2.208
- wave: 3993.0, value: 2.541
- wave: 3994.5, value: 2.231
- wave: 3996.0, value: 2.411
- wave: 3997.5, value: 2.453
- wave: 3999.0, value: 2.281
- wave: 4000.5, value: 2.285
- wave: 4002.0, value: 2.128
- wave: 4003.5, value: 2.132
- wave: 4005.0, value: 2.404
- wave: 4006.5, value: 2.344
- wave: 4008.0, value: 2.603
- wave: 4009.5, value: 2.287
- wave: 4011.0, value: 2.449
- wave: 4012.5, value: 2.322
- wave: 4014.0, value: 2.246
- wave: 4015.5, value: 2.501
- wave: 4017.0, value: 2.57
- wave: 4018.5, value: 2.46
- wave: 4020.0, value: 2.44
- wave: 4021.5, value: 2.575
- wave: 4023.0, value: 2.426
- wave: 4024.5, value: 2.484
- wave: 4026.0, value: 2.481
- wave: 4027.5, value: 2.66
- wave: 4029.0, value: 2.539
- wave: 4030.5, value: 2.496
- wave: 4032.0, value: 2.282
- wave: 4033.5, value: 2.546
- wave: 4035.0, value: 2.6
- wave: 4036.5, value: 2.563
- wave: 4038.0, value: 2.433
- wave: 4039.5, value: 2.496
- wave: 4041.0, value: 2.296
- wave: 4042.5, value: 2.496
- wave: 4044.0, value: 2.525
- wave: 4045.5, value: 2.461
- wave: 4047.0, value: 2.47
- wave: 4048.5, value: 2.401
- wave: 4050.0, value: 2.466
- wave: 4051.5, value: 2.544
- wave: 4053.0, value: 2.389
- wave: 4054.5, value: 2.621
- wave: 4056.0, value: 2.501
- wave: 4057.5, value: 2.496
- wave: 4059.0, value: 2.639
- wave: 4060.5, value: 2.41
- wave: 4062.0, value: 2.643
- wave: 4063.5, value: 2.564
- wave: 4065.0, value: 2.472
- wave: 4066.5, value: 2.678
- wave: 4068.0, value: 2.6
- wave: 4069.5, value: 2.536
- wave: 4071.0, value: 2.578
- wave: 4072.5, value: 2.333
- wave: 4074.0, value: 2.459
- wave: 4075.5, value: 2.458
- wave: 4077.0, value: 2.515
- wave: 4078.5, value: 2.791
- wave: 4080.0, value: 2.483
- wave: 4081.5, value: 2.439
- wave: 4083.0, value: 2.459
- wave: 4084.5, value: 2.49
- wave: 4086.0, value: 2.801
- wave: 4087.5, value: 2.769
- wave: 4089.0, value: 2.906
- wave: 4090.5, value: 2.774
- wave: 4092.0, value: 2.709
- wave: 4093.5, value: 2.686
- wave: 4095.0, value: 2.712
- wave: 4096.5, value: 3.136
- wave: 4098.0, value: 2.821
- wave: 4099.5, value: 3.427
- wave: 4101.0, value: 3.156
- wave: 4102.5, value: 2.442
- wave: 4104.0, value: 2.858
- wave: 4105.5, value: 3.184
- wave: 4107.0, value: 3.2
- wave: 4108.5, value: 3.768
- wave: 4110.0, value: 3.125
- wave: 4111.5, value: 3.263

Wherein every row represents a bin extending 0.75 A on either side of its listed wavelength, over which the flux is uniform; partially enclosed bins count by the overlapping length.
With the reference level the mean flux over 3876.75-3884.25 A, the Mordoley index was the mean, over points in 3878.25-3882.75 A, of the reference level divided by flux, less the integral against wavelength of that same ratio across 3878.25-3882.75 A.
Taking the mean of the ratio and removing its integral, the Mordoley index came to -3.5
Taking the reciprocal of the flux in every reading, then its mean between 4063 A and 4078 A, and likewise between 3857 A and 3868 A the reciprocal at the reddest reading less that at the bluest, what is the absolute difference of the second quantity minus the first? 0.40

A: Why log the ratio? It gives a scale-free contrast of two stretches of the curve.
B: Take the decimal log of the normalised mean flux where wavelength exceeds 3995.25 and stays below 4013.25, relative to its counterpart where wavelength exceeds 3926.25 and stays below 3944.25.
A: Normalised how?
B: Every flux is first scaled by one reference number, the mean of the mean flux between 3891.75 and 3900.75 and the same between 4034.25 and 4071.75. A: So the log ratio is 0.01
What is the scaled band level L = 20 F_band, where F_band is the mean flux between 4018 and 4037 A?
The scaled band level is 50.1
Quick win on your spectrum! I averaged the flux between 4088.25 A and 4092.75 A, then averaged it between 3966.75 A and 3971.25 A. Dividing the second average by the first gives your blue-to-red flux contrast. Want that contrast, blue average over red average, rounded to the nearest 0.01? 0.79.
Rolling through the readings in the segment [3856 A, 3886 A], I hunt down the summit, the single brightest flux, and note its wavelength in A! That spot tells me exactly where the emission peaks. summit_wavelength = 3862.5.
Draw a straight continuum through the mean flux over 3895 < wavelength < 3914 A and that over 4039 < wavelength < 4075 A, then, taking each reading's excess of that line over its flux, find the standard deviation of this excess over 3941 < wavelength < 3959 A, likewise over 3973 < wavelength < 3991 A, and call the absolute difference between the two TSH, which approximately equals 0.014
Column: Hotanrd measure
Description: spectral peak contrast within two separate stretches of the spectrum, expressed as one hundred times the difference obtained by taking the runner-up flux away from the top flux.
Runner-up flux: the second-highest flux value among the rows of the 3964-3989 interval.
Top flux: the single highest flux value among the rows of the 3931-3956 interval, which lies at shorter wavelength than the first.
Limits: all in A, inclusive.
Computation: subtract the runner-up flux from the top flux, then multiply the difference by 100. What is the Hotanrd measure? 22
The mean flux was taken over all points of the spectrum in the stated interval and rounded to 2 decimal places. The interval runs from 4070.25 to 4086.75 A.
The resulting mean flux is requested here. 2.53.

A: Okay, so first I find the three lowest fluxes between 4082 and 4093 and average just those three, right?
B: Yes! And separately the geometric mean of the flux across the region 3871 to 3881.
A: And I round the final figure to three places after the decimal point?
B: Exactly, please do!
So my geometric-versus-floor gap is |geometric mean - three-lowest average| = 0.228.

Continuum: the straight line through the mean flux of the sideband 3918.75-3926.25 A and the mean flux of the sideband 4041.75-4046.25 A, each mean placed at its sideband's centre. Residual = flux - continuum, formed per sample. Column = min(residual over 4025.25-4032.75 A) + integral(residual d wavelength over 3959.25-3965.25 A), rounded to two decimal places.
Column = 0.09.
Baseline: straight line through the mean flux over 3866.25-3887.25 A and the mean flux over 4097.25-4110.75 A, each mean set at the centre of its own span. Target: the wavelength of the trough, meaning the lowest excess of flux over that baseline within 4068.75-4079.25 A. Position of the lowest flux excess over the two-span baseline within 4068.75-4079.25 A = 4072.5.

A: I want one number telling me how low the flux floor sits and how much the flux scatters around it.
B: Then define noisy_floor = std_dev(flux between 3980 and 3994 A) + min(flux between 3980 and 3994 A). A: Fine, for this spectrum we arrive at 2.32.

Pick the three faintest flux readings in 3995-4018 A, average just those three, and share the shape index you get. 2.17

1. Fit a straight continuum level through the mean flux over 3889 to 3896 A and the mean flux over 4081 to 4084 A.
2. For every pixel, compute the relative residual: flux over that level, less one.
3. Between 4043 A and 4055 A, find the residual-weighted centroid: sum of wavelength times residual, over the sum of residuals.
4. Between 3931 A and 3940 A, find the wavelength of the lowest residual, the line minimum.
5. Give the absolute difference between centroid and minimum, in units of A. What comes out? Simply 113.9 A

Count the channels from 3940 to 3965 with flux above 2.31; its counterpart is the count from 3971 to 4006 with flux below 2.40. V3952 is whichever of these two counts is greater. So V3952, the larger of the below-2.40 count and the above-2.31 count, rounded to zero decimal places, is 17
